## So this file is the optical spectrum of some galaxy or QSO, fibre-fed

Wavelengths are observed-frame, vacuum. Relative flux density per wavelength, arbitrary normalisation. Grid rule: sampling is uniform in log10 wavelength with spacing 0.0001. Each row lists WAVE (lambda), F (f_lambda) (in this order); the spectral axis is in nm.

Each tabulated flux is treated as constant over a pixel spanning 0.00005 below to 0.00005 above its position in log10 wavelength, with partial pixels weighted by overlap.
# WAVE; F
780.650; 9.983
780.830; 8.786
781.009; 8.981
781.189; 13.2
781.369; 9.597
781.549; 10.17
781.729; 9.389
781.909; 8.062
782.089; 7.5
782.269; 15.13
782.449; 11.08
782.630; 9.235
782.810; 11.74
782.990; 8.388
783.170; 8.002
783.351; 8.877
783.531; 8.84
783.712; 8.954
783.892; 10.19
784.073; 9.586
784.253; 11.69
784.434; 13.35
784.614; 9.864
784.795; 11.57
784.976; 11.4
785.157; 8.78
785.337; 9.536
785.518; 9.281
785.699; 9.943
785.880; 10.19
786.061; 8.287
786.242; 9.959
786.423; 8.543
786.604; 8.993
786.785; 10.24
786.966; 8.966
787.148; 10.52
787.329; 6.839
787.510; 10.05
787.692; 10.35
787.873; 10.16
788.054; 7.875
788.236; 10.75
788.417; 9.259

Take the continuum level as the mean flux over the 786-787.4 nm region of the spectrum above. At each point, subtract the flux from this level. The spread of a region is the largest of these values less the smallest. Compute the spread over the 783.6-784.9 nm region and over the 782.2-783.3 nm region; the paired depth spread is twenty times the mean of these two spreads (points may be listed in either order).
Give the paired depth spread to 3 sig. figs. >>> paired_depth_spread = 115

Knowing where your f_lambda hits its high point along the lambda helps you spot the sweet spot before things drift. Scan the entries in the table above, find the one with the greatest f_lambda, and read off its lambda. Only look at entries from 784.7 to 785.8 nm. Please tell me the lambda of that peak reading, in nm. 784.795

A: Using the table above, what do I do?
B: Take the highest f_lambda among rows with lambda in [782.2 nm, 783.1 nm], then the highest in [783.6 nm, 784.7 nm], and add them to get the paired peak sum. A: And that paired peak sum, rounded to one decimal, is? 28.5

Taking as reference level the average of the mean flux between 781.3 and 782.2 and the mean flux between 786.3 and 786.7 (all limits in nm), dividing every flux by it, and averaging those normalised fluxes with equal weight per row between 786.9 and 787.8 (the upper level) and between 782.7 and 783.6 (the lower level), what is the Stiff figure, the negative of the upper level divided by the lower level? -1.02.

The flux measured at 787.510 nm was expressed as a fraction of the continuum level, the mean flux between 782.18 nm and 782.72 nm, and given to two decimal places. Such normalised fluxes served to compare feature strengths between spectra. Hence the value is 0.85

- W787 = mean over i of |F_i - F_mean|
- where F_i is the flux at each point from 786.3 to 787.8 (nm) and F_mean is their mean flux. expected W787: 1.0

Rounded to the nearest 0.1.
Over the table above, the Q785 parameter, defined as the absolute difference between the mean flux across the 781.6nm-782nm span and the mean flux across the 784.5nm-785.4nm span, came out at 1.5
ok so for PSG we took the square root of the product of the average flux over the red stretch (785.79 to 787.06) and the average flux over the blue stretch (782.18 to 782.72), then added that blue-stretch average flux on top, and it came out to 22.3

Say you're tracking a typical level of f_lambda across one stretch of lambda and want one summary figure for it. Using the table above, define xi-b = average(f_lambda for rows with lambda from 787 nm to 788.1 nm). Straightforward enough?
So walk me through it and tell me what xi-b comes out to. 9.3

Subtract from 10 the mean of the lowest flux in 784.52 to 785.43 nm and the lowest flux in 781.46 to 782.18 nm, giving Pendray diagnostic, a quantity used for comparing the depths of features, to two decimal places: 1.86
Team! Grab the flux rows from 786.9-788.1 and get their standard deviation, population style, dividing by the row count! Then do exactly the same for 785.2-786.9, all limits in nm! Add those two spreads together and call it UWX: 2.0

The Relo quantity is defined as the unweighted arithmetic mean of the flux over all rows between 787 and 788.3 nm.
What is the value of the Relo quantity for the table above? 9.5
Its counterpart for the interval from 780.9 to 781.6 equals 10.5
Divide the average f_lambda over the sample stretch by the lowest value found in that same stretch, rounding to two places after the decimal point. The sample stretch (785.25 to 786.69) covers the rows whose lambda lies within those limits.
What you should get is 1.13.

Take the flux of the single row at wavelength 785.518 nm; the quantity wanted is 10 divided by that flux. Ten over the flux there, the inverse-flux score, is 1.08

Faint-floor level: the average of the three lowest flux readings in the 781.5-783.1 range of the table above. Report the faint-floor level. 8.0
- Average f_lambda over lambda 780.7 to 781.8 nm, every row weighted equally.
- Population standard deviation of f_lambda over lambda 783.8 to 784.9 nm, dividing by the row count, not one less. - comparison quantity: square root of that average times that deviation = 3.62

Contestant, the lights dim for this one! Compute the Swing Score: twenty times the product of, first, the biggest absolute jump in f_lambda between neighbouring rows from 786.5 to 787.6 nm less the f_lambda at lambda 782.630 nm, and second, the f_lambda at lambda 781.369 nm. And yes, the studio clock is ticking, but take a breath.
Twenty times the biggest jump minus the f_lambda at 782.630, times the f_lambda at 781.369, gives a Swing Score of -1066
